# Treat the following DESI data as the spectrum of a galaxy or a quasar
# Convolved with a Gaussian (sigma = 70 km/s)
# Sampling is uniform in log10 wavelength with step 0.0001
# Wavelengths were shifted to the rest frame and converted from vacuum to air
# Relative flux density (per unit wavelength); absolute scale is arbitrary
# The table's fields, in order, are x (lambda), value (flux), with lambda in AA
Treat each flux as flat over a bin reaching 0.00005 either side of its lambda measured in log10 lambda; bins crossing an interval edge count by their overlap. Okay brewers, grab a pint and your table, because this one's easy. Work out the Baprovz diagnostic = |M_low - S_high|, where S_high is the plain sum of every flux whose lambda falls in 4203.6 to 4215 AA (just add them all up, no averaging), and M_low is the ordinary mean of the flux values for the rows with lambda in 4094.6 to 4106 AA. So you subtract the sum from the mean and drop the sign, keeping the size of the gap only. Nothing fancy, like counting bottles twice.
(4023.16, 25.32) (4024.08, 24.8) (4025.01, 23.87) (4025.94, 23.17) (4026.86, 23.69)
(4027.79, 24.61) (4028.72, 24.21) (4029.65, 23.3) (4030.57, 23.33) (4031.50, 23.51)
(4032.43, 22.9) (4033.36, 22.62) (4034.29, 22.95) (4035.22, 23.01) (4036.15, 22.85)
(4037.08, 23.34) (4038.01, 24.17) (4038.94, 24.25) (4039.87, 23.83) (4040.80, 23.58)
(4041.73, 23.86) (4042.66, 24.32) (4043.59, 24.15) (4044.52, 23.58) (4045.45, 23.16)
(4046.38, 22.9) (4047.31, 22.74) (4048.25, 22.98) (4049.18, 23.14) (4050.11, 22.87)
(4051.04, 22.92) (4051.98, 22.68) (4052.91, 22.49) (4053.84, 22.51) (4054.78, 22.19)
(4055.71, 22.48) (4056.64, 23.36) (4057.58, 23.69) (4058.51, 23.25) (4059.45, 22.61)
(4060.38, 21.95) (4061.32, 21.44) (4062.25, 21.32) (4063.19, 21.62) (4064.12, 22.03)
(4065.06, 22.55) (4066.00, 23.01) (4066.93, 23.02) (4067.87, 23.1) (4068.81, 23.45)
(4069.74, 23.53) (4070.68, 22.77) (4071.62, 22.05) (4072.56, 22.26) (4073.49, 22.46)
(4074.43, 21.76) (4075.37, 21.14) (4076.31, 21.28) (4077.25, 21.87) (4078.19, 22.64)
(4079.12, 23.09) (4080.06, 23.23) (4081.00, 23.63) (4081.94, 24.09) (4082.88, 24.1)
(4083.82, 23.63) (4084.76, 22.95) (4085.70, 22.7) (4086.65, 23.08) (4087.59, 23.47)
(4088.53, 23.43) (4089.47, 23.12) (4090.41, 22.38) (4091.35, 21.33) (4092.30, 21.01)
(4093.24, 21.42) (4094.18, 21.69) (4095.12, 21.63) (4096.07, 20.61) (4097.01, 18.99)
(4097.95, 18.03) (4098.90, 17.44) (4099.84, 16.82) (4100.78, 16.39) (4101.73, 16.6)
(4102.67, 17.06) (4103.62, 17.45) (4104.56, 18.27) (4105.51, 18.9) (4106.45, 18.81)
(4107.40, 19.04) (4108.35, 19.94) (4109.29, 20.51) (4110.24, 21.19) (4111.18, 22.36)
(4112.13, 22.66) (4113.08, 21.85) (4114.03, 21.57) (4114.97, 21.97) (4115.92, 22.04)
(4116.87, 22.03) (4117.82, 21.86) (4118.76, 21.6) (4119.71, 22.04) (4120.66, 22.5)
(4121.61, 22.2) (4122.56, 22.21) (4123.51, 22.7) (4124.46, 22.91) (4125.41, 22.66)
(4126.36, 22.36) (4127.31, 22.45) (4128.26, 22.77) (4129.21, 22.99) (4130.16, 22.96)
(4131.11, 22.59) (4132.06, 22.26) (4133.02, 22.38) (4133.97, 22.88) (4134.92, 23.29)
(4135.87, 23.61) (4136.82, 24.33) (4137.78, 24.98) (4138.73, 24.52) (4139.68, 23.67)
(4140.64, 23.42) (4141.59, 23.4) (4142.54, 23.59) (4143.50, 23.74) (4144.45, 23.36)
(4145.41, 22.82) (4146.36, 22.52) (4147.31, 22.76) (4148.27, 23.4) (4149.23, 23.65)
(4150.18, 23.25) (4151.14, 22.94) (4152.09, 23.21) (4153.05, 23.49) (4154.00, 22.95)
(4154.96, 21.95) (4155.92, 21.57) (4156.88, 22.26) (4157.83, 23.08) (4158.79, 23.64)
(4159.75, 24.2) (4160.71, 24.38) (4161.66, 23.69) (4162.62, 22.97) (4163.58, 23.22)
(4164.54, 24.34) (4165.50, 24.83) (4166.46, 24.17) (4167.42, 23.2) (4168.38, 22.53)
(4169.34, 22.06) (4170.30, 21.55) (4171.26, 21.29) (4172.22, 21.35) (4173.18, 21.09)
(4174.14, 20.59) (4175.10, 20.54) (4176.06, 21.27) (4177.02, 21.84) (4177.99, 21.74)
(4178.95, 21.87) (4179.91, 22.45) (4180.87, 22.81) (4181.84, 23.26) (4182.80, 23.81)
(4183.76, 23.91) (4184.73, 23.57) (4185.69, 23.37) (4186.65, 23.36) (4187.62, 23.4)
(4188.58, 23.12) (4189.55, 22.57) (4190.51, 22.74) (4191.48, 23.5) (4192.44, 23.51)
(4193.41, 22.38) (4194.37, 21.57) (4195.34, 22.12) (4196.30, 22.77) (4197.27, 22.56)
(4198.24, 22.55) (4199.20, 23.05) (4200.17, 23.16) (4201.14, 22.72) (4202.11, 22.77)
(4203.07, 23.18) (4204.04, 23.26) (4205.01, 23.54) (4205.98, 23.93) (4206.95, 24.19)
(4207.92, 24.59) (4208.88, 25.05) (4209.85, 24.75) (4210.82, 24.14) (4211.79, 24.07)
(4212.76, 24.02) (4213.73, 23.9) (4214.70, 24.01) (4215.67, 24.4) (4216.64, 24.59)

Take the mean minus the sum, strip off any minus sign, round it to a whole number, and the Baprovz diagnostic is 271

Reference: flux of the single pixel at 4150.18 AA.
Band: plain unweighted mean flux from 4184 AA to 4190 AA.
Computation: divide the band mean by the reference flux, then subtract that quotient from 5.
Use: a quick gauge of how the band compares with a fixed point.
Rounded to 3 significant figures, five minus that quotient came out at 4.00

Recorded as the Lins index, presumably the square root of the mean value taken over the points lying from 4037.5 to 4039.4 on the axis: 4.92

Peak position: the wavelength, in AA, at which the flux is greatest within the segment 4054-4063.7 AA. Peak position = 4057.58 AA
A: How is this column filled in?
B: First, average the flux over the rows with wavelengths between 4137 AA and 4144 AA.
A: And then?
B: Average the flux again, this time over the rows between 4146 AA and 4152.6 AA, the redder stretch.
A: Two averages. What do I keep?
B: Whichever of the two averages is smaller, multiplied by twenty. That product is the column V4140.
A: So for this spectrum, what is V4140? 462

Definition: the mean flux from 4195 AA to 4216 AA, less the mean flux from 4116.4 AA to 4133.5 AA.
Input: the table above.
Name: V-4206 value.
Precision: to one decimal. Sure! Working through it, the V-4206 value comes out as 1.2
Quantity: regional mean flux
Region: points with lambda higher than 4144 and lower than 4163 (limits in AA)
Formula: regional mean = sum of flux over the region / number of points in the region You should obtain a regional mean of 23.1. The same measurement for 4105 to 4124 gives 21.4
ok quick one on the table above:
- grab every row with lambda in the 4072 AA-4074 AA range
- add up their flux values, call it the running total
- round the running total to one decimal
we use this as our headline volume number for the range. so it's 44.7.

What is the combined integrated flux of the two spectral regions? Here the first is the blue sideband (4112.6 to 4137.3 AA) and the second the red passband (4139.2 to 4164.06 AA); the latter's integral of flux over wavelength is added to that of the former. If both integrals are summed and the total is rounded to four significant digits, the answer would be 1132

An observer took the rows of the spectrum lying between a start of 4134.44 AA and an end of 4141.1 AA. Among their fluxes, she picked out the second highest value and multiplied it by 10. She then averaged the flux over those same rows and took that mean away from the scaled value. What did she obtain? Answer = 221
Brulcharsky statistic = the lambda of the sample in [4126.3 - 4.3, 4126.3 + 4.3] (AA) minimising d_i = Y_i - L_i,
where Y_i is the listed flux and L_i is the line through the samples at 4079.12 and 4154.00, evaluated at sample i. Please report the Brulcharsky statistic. 4122.56 AA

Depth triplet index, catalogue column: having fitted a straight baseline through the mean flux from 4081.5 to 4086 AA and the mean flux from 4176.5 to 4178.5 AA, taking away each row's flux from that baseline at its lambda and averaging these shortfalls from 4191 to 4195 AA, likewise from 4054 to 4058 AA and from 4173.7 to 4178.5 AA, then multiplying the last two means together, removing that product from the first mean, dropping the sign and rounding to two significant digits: 1.9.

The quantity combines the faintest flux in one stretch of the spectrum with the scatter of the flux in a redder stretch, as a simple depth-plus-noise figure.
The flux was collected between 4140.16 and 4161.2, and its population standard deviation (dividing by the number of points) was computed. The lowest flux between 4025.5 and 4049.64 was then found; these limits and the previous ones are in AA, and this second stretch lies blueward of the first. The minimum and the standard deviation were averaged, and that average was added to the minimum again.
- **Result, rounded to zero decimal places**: 34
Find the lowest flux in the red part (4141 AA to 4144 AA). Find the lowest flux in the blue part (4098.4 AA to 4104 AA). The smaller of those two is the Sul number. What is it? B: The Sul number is 16.4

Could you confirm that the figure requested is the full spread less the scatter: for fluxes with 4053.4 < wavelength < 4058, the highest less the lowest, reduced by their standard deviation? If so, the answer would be 0.9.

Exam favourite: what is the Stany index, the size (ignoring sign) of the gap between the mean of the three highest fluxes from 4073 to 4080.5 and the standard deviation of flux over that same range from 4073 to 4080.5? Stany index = 22.2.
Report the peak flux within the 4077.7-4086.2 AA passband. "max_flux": 24.1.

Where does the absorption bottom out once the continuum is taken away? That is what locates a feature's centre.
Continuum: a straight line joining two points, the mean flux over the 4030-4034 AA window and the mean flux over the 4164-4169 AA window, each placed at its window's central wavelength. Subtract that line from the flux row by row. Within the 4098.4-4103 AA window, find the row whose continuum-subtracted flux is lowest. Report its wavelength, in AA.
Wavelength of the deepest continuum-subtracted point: 4100.78 AA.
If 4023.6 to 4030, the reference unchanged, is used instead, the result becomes 4025.94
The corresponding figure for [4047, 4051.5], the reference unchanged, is 4047.31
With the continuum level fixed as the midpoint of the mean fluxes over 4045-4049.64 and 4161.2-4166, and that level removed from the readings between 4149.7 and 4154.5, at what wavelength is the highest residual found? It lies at 4153.05 AA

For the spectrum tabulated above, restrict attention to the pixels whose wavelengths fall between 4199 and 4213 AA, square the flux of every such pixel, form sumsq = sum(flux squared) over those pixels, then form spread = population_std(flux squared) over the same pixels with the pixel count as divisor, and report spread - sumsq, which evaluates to -8443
